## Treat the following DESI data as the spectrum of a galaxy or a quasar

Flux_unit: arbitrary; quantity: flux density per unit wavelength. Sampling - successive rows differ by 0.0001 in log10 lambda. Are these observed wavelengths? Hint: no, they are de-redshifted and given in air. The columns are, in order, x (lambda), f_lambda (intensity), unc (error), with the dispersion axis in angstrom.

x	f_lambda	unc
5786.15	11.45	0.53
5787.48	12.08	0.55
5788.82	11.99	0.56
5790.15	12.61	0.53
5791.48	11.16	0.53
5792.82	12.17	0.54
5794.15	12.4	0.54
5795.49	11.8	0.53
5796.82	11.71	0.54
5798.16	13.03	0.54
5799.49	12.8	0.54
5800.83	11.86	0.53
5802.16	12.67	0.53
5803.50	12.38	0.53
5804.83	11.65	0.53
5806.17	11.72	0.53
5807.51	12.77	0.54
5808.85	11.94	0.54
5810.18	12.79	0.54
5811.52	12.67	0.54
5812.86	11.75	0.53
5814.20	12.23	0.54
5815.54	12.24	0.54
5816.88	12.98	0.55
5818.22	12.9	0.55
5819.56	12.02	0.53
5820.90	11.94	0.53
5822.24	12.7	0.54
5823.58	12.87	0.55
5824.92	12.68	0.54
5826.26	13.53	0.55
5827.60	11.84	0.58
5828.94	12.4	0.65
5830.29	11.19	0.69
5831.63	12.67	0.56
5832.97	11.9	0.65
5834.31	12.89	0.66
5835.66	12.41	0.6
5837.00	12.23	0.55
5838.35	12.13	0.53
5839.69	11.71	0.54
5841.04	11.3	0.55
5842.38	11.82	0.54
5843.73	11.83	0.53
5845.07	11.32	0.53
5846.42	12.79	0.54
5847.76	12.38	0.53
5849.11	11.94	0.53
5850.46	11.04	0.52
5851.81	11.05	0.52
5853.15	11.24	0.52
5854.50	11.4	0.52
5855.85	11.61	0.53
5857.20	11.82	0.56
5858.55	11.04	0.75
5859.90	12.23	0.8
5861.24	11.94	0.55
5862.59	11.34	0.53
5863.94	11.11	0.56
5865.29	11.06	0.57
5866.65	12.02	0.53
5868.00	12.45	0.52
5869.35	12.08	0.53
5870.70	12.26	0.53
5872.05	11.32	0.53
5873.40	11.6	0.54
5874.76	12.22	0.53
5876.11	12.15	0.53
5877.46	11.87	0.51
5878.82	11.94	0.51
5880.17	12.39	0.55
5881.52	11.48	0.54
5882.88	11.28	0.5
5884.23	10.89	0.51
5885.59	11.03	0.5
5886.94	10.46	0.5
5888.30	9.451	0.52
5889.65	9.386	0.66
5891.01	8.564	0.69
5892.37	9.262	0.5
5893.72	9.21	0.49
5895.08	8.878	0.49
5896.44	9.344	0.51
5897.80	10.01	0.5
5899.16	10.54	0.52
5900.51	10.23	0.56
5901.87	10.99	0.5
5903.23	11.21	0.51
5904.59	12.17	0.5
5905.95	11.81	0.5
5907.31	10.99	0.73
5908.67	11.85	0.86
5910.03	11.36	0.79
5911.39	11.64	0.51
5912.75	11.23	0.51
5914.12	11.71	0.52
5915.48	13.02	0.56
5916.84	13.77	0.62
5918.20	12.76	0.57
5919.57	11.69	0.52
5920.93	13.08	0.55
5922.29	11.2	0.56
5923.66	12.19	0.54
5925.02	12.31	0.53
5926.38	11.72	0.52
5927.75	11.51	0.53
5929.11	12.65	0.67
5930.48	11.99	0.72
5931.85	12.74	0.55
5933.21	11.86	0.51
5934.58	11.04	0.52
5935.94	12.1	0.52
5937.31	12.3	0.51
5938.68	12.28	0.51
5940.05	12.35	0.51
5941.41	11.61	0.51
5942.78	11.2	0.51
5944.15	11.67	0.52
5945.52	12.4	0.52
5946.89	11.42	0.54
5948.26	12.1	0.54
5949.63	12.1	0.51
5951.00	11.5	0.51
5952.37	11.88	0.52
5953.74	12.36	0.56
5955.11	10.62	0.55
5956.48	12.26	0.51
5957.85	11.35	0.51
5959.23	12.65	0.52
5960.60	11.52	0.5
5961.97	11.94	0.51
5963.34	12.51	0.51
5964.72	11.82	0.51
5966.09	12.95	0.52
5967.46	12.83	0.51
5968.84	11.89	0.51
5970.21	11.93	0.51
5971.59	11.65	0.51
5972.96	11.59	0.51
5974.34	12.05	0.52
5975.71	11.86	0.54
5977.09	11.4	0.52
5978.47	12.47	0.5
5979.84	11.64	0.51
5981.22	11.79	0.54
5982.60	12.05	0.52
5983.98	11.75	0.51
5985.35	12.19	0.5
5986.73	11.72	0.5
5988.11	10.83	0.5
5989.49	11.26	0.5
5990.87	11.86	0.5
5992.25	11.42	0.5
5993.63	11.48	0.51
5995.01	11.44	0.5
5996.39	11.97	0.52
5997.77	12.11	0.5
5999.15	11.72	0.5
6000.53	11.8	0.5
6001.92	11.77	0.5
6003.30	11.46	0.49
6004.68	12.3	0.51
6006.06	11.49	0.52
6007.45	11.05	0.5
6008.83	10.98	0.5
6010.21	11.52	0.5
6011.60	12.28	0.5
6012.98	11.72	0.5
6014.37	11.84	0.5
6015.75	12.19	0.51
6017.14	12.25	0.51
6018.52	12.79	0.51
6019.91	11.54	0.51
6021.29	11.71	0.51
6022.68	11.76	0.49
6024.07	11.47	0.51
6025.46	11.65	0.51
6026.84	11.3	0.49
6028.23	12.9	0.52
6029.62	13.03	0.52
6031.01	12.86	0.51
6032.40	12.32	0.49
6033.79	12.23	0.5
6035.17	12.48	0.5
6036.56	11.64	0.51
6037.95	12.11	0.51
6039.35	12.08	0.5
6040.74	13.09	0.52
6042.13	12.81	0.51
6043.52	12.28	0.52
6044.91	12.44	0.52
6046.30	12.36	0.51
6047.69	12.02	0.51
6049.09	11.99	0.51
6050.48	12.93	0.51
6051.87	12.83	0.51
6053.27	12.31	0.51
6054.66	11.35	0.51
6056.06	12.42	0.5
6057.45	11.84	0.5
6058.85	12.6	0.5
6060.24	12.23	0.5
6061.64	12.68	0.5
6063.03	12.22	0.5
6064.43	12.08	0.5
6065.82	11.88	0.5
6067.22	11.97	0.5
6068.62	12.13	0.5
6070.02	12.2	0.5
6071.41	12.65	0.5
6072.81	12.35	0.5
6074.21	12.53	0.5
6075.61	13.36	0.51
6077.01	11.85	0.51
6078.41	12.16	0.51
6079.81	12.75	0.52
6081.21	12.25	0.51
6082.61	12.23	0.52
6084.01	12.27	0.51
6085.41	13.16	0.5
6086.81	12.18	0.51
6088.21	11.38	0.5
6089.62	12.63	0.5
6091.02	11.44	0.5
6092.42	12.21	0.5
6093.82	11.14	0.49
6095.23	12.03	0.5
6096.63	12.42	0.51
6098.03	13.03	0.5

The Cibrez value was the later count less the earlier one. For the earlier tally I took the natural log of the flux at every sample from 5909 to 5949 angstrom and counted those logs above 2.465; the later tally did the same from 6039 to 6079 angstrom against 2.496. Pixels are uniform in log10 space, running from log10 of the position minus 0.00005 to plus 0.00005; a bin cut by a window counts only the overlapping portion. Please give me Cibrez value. 3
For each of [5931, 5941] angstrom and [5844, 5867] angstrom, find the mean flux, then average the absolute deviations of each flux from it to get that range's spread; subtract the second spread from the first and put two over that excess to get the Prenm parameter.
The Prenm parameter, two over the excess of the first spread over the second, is -23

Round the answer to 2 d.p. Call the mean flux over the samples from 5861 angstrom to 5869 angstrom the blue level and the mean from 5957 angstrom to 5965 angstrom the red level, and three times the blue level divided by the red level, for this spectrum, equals 2.92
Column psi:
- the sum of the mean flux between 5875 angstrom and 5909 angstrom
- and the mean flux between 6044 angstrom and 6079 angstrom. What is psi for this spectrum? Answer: 23.0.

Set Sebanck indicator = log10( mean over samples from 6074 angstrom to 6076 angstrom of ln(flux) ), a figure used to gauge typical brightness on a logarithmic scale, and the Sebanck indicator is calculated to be 0.41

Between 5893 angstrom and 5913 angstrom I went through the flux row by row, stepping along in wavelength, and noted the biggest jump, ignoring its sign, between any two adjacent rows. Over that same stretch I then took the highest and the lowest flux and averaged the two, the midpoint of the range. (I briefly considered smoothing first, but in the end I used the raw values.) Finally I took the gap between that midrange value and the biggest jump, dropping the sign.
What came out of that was 9.6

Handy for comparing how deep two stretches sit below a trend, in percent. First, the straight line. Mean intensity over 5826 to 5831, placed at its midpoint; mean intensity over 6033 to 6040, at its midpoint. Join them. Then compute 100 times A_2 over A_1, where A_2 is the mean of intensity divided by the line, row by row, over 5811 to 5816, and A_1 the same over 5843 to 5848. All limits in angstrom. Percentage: 101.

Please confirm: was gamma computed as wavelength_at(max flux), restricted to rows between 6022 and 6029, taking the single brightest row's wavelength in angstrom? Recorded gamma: 6028.23 angstrom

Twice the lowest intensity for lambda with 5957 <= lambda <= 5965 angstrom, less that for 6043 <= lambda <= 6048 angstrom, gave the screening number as 10.7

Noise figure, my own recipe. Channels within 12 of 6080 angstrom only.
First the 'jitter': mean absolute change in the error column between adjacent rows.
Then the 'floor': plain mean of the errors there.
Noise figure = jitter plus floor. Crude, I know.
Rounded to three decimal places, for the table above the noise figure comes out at 0.511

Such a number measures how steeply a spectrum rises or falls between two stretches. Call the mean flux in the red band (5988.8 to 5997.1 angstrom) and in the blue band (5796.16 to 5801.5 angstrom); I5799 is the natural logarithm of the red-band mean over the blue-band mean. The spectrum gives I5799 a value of -0.07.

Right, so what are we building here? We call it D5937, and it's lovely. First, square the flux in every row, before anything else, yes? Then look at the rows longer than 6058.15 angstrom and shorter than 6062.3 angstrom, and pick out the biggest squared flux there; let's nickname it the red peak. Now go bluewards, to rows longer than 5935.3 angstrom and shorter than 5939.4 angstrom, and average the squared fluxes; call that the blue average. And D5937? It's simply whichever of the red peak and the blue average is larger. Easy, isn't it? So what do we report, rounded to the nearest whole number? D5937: 161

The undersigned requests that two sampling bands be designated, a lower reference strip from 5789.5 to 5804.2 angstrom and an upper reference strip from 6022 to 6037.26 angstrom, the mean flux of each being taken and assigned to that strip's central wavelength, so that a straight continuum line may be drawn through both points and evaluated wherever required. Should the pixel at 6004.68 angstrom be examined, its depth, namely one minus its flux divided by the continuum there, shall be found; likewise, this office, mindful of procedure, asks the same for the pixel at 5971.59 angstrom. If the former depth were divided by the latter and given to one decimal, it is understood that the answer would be -0.3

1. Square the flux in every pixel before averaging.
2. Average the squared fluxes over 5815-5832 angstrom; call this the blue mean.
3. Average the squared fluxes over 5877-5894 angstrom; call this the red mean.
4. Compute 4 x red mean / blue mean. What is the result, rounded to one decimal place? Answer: 2.9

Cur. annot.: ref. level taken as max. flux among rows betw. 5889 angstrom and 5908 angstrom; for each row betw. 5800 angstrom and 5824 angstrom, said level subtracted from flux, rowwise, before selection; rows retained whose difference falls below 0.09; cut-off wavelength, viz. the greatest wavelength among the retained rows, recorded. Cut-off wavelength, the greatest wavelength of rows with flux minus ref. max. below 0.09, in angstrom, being 5820.90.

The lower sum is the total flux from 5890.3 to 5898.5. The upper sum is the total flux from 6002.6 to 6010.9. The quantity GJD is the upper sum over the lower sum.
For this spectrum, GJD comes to 1.24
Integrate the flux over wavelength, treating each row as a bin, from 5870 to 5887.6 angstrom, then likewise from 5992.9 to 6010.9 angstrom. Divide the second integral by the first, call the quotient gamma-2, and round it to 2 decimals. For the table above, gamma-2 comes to 1.02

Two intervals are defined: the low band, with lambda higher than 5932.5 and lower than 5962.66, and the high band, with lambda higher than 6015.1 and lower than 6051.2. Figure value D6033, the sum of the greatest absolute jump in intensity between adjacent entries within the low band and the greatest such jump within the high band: 3.3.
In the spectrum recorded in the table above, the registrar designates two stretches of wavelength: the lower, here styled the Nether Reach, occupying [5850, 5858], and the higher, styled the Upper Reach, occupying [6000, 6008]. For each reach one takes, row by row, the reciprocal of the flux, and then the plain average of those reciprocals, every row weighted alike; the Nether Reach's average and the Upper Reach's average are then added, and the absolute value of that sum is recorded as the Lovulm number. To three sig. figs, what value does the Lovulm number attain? 0.174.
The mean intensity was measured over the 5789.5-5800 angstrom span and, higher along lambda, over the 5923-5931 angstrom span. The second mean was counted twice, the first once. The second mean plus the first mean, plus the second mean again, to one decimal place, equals 36.3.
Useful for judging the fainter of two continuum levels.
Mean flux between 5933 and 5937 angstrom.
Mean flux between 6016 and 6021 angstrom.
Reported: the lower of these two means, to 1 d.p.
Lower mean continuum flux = 11.7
